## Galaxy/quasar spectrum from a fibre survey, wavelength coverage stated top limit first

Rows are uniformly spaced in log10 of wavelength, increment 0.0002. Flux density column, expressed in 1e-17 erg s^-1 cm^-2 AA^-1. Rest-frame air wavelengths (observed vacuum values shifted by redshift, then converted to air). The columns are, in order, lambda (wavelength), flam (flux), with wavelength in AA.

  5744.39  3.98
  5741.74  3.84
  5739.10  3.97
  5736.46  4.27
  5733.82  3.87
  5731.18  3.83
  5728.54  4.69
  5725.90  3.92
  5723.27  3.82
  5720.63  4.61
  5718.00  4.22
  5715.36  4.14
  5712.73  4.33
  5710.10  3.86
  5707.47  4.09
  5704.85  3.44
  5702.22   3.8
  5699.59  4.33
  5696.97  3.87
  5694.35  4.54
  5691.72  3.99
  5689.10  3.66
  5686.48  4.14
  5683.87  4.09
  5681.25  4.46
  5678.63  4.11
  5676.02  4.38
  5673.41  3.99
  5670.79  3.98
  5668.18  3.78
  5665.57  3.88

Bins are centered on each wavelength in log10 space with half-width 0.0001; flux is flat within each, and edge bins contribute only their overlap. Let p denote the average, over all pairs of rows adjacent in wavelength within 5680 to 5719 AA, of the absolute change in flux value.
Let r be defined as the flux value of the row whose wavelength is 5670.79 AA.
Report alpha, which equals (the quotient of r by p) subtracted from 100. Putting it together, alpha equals 89.7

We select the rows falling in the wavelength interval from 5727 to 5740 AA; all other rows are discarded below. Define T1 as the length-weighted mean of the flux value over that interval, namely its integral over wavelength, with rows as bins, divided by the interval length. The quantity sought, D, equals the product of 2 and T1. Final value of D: 8.25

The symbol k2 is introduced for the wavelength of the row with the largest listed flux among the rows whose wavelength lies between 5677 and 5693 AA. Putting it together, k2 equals 5681.25 AA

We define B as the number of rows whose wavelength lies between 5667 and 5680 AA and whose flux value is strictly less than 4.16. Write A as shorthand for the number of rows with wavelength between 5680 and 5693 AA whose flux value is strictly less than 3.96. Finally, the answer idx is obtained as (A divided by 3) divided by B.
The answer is 0.08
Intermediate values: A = 1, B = 4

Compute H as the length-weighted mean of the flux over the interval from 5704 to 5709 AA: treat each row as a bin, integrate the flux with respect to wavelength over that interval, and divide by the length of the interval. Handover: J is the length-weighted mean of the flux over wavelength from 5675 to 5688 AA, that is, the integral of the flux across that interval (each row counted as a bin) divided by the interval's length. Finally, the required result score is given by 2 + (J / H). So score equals 3.11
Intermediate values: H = 3.80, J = 4.22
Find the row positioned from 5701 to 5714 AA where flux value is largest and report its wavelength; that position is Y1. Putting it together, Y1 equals 5712.73 AA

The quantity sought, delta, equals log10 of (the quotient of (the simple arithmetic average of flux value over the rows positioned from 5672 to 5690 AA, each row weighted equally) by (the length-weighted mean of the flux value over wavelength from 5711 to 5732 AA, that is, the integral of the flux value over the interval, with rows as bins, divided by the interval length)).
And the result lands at -0.008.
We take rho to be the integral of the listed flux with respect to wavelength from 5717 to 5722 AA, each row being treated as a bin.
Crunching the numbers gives 22.1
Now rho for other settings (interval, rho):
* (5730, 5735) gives 19.2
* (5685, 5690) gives 19.7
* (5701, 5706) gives 18.1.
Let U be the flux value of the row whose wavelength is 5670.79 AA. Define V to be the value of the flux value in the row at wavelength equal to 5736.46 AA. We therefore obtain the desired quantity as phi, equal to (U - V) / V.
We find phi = -0.07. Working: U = 3.98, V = 4.27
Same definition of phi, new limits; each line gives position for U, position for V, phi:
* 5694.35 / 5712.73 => 0.05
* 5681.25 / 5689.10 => 0.22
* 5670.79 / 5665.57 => 0.03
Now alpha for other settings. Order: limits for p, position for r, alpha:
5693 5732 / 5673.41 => 91.5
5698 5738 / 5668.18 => 91.0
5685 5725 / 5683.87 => 90.7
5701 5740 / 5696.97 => 90.4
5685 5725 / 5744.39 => 91.0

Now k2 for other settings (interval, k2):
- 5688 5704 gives 5694.35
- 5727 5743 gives 5728.54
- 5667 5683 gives 5681.25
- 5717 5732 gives 5728.54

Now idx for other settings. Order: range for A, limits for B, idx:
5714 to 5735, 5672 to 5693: 0.22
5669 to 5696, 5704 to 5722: 0.08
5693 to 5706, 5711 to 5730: 0.33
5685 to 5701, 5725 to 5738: 0.22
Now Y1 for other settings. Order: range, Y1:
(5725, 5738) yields 5728.54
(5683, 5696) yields 5694.35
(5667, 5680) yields 5676.02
